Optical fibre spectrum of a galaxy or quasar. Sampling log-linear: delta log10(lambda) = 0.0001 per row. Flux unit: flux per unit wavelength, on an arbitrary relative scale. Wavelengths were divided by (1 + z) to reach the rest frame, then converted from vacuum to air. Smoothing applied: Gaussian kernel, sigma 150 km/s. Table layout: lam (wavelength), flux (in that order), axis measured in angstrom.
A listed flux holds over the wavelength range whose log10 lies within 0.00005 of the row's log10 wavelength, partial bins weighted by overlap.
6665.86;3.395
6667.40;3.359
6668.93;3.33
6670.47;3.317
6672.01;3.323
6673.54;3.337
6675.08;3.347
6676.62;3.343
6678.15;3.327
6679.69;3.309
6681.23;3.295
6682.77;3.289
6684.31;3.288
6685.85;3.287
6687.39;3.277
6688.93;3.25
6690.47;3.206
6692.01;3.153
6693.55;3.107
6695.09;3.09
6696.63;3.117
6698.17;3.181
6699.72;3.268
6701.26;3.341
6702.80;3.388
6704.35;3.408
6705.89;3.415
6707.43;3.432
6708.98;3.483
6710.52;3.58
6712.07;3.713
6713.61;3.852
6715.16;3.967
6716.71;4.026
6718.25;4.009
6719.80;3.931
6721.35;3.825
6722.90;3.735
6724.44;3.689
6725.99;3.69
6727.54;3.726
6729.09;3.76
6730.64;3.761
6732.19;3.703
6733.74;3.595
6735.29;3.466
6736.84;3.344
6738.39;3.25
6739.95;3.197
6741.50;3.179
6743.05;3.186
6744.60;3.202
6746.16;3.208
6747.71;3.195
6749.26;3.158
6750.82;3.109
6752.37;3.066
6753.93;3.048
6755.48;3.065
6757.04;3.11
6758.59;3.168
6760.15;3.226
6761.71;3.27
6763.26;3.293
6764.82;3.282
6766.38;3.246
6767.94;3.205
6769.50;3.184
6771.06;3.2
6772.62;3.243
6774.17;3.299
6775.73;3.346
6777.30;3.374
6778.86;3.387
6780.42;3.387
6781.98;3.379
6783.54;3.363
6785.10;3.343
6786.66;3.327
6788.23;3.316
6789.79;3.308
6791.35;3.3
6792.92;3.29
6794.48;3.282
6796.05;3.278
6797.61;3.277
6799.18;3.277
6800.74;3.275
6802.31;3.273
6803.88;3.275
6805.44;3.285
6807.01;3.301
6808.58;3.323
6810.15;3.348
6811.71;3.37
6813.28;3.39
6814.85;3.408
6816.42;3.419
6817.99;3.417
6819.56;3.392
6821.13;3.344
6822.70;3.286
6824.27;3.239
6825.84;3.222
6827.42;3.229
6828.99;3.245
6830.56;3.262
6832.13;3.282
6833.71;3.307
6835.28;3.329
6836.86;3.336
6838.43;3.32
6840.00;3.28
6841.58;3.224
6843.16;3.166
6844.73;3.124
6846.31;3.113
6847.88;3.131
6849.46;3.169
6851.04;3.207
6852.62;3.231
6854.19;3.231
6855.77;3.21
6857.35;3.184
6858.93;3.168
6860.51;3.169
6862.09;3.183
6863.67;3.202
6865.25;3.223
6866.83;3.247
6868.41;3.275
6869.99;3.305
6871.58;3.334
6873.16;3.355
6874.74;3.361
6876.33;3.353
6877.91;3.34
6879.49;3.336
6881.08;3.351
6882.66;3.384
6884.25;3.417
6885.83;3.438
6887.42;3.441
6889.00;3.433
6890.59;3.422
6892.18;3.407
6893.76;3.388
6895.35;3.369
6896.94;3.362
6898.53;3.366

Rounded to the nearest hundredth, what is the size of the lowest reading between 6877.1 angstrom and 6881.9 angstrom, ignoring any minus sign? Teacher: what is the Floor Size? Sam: 3.34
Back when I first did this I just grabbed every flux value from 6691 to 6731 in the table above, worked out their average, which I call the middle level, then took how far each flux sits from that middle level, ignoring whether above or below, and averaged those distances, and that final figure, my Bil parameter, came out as 0.26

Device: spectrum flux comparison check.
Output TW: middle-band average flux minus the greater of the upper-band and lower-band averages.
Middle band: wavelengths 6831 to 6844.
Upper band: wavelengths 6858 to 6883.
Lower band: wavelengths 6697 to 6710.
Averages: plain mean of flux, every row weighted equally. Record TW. -0.08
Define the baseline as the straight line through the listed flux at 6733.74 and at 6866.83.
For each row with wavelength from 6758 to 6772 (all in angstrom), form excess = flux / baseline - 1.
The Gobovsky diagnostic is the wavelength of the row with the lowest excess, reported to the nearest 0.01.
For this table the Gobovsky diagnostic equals 6758.59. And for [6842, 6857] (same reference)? 6846.31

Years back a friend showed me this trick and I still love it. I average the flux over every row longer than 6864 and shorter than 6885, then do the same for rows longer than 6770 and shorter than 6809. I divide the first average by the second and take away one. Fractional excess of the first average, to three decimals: 0.006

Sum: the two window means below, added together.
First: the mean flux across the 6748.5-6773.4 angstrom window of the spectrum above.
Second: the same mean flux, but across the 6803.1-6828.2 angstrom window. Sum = 6.51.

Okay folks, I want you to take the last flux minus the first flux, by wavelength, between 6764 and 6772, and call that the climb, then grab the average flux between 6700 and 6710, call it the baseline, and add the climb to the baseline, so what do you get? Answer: 3.33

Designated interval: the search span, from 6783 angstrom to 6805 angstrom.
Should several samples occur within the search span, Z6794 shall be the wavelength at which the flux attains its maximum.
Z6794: 6783.54 angstrom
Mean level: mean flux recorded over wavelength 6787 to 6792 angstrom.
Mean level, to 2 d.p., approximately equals 3.31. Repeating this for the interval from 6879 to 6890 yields 3.40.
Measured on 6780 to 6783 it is 3.38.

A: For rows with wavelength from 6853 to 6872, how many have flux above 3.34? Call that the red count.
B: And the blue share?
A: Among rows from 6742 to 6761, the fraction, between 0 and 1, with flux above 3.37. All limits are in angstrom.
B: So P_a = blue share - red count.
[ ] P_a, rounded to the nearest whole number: 0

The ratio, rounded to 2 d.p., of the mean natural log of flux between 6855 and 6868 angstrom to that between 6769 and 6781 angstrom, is 0.97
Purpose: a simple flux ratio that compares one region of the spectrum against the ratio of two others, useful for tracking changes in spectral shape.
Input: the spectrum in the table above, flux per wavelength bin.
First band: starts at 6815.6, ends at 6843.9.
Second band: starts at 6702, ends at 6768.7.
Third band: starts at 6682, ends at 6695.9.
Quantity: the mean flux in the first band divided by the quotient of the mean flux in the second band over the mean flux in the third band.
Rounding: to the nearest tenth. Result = 3.1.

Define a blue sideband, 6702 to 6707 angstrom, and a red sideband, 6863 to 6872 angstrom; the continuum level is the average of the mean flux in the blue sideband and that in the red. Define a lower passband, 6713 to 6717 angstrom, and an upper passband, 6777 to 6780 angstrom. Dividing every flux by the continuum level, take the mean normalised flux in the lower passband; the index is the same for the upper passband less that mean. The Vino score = -0.17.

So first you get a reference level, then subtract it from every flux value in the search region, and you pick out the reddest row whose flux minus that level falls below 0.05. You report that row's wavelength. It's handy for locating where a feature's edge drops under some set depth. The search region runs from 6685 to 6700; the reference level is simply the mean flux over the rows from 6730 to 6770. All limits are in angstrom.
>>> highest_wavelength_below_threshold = 6699.72 angstrom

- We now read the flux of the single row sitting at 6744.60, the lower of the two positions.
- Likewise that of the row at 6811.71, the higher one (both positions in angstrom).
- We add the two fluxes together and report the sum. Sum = 6.6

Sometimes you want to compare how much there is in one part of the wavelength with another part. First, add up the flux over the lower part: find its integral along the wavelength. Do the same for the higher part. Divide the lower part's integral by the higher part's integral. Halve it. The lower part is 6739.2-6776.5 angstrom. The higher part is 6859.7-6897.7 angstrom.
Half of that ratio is 0.470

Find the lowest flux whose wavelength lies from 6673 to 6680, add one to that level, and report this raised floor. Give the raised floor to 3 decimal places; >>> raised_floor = 4.309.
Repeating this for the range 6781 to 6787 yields 4.327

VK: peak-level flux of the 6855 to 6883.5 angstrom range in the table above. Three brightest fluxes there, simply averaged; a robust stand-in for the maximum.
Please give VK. 3.37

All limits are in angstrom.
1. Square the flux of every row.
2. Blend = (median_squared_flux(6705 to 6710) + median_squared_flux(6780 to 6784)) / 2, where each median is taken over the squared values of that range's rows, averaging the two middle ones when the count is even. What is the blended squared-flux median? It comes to 11.6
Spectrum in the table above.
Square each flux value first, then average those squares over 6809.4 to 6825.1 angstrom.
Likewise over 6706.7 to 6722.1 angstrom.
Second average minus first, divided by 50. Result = 0.06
